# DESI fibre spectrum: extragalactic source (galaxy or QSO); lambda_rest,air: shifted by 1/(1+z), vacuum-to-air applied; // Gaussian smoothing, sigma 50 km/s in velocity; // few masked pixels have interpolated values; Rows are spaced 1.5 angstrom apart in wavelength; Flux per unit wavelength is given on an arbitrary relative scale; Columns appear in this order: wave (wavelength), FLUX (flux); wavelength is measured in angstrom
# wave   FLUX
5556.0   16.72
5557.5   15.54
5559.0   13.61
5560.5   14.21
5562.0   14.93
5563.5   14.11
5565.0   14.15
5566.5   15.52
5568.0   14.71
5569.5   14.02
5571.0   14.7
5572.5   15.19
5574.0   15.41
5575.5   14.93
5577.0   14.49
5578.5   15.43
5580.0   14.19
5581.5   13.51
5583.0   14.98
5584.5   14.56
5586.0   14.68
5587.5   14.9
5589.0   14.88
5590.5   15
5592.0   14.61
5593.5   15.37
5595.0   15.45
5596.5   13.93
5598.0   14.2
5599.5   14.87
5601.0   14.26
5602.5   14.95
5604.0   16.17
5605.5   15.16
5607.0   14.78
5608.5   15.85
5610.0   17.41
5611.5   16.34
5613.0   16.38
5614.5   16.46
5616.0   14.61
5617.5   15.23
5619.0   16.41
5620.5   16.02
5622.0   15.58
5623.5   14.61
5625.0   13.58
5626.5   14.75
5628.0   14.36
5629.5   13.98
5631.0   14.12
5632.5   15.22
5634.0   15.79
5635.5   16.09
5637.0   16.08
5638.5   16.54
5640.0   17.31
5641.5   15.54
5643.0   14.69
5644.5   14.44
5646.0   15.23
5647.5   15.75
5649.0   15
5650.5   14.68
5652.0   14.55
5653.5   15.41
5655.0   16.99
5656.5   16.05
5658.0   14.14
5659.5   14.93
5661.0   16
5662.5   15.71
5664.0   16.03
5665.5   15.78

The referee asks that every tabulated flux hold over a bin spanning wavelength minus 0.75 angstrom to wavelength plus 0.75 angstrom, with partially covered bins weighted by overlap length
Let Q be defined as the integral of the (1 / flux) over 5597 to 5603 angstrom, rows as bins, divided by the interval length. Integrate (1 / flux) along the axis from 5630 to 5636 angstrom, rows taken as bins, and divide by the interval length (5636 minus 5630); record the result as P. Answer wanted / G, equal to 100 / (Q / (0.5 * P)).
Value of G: 47.8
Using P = 0.0659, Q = 0.0689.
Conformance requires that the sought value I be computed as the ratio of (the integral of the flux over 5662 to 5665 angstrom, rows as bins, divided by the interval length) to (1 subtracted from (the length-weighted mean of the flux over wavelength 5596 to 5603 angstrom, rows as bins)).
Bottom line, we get 1.18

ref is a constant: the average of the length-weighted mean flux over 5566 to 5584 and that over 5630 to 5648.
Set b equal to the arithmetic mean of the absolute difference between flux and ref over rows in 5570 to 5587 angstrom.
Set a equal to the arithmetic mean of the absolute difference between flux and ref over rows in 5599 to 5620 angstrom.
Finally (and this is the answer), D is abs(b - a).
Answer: 0.294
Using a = 0.81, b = 0.52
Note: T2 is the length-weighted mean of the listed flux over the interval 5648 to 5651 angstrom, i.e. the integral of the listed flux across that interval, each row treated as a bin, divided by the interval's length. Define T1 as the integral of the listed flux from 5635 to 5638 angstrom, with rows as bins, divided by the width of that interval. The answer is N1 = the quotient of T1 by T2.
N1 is 1.08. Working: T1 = 16.1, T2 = 14.93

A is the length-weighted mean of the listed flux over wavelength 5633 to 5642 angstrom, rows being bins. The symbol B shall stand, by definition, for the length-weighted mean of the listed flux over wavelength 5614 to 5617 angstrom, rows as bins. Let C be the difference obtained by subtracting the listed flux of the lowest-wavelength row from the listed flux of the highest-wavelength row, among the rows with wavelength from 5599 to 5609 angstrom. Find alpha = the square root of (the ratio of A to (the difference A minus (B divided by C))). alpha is 5.9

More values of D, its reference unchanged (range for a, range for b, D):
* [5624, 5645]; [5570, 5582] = 0.342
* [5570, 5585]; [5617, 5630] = 0.265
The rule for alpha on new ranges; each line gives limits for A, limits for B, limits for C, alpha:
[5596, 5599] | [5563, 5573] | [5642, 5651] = 0.1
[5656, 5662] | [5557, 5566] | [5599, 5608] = 0.3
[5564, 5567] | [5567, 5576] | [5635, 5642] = 0.6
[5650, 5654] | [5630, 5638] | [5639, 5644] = 0.8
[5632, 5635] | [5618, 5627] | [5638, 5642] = 0.7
